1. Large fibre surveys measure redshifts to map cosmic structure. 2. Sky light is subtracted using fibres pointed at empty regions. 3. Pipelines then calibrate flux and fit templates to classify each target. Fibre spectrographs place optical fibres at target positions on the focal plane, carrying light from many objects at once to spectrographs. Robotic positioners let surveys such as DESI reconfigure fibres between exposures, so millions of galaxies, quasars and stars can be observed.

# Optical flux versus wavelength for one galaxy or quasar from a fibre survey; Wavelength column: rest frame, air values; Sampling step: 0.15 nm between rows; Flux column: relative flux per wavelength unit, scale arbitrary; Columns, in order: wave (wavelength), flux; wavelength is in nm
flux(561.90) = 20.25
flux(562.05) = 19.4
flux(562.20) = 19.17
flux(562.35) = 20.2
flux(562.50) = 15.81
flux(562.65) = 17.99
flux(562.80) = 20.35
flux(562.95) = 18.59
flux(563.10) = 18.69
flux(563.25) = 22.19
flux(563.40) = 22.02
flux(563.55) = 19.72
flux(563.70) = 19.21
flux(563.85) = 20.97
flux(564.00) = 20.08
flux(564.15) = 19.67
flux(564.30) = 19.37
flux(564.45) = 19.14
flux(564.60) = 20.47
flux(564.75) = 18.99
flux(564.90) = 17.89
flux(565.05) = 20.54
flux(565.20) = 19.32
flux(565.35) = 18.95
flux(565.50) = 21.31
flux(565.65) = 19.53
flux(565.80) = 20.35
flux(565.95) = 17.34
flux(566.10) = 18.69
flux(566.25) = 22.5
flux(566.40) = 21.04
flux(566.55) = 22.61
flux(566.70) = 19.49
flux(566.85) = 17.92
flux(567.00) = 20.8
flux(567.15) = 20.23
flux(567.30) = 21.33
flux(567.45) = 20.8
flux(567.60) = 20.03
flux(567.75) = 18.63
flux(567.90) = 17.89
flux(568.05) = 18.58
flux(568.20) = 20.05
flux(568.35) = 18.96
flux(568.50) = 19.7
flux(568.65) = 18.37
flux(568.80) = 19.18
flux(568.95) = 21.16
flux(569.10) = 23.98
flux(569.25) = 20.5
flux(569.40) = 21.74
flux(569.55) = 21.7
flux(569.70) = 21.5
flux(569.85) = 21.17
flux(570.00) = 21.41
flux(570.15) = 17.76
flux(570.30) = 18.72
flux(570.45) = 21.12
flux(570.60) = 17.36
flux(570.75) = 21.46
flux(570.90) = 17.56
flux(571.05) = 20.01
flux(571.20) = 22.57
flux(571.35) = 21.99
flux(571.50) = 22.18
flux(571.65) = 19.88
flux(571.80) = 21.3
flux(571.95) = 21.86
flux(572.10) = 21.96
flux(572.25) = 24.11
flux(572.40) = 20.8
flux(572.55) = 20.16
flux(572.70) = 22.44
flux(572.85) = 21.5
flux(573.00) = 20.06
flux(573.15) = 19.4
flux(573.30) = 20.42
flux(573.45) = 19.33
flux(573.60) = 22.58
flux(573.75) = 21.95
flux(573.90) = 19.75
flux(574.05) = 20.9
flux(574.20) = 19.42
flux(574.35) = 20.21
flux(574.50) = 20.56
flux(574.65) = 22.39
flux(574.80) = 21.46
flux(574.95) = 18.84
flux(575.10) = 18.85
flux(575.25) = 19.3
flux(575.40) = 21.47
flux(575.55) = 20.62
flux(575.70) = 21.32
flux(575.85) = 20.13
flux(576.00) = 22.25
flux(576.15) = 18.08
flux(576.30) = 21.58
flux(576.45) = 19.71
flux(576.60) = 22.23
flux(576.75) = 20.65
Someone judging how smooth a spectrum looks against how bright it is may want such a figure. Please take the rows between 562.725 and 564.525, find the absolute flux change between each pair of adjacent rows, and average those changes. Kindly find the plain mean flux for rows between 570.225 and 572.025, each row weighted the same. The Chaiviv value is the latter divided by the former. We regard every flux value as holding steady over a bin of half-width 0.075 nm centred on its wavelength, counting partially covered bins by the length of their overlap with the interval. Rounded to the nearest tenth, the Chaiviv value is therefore 18.9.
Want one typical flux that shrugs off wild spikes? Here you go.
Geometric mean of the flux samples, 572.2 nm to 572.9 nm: 21.8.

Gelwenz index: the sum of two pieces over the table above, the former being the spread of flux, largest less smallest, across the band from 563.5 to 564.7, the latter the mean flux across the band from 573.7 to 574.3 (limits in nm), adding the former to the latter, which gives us 22.3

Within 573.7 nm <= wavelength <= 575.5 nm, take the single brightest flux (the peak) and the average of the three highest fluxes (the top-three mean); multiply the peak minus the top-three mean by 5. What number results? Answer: 2.3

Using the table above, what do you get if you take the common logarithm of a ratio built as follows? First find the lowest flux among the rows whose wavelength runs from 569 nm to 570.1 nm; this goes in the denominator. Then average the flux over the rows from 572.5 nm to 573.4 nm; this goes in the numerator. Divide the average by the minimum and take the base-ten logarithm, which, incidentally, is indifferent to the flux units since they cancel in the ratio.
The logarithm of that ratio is 0.003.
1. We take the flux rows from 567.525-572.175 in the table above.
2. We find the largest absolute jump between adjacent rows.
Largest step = 4.1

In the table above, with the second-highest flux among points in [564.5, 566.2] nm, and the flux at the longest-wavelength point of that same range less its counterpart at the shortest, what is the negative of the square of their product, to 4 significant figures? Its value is -1337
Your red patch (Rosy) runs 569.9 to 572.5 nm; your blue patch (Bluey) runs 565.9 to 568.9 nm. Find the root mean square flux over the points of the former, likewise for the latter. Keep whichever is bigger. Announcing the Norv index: 20.8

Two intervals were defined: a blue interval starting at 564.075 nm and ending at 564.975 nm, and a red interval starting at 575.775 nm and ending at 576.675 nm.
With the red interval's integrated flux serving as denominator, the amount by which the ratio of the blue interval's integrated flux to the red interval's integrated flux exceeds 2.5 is -1.57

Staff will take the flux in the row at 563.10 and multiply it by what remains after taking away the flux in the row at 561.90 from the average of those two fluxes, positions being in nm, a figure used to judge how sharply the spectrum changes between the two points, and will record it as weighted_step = -15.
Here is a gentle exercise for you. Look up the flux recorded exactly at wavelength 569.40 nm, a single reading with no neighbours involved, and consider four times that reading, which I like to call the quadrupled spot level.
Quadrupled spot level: 87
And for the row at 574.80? 86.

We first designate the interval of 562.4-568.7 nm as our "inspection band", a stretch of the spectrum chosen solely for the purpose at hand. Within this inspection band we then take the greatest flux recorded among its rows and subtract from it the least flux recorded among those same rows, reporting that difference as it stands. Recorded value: 6.8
